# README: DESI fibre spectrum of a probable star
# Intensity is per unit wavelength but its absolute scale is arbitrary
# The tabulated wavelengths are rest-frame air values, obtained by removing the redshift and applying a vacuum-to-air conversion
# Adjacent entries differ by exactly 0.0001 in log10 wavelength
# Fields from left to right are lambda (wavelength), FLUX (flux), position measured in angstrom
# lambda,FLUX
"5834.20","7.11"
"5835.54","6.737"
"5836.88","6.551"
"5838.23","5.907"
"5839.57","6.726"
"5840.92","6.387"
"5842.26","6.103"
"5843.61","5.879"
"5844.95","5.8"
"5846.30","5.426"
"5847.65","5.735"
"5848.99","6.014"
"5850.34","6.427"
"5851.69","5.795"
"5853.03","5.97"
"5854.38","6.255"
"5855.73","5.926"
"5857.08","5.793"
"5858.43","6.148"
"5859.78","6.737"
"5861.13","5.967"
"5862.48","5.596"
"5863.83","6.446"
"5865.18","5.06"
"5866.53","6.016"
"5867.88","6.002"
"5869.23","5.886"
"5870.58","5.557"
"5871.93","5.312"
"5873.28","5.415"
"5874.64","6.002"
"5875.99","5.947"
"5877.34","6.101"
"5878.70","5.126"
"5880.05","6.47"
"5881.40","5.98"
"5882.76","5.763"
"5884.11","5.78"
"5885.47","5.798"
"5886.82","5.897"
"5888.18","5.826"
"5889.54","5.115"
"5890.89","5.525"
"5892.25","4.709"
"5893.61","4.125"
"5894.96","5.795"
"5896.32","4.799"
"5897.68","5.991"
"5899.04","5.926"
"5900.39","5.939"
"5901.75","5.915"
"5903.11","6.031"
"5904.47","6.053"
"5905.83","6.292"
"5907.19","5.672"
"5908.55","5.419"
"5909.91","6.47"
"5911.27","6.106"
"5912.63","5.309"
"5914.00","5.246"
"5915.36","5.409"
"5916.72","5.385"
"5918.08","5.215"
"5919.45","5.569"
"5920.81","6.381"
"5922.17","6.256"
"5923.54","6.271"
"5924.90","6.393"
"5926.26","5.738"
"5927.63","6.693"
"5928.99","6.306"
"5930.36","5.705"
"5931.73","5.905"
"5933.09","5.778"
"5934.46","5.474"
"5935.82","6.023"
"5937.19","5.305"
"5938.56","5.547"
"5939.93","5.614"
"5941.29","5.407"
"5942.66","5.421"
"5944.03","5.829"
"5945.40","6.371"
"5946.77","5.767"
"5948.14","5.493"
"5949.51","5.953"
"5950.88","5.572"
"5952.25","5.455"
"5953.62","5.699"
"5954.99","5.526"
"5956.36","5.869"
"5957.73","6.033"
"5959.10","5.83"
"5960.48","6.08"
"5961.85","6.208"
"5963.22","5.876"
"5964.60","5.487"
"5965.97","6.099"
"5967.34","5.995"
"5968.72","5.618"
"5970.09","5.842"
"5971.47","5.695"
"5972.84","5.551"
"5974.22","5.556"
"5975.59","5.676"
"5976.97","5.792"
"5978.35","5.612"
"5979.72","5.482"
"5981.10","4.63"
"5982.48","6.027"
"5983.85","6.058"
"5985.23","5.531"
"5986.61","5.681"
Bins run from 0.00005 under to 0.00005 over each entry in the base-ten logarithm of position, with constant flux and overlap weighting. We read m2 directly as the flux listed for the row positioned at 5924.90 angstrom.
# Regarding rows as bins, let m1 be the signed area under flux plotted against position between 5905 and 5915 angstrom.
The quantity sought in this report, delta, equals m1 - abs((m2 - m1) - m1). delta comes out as -51.4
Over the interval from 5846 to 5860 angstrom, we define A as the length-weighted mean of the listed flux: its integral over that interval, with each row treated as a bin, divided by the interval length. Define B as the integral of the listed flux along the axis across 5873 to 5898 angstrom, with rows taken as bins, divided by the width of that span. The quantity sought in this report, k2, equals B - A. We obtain -0.4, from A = 6.01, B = 5.6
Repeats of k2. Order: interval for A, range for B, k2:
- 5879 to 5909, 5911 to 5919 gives -0.3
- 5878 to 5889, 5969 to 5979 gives -0.1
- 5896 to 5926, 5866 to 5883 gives 0.0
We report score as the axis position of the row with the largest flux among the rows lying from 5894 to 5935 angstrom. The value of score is 5927.63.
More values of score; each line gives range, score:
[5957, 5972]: 5961.85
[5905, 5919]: 5909.91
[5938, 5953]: 5945.40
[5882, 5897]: 5886.82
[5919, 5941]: 5927.63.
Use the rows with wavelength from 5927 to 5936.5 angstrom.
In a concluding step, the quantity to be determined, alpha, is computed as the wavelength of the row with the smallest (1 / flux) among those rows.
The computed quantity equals 5927.63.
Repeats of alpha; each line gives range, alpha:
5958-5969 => 5961.85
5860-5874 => 5863.83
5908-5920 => 5909.91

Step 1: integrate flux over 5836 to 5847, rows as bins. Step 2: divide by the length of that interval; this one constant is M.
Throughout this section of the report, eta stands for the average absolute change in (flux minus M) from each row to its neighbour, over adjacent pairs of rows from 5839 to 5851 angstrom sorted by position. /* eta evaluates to 0.29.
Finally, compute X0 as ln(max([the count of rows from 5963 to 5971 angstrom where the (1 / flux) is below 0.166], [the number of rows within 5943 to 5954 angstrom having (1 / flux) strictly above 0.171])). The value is 1.79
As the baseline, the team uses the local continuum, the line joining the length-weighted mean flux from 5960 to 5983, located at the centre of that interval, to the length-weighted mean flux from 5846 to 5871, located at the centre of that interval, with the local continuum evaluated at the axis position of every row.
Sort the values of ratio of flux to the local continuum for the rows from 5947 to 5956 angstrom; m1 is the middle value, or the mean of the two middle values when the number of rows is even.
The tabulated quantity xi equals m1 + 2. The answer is 2.965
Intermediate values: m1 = 0.965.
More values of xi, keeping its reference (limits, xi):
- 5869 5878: 2.994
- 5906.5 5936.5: 2.993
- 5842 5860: 2.999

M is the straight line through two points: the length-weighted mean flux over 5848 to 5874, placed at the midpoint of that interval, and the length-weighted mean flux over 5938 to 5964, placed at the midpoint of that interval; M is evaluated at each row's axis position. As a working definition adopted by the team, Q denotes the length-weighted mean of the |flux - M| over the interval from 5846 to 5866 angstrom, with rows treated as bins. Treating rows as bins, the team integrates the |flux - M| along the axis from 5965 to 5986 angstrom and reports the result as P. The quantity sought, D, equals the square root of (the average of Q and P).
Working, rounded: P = 5.1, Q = 0.31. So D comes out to 1.64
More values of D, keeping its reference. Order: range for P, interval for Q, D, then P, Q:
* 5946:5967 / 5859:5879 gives 1.58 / 4.6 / 0.35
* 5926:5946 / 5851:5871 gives 1.78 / 6.1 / 0.27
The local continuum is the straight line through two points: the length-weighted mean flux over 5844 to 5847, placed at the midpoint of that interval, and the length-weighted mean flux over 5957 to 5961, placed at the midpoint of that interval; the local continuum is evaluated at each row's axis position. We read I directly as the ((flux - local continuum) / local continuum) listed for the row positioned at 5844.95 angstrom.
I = 0.030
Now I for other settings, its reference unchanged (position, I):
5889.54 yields -0.113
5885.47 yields 0.008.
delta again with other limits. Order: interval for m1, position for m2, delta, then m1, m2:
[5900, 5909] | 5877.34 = -47.1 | 53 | 6.101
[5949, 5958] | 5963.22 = -45.6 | 51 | 5.876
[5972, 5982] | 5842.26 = -48.8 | 55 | 6.103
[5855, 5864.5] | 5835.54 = -51.1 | 58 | 6.737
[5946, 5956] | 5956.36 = -50.7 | 57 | 5.869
